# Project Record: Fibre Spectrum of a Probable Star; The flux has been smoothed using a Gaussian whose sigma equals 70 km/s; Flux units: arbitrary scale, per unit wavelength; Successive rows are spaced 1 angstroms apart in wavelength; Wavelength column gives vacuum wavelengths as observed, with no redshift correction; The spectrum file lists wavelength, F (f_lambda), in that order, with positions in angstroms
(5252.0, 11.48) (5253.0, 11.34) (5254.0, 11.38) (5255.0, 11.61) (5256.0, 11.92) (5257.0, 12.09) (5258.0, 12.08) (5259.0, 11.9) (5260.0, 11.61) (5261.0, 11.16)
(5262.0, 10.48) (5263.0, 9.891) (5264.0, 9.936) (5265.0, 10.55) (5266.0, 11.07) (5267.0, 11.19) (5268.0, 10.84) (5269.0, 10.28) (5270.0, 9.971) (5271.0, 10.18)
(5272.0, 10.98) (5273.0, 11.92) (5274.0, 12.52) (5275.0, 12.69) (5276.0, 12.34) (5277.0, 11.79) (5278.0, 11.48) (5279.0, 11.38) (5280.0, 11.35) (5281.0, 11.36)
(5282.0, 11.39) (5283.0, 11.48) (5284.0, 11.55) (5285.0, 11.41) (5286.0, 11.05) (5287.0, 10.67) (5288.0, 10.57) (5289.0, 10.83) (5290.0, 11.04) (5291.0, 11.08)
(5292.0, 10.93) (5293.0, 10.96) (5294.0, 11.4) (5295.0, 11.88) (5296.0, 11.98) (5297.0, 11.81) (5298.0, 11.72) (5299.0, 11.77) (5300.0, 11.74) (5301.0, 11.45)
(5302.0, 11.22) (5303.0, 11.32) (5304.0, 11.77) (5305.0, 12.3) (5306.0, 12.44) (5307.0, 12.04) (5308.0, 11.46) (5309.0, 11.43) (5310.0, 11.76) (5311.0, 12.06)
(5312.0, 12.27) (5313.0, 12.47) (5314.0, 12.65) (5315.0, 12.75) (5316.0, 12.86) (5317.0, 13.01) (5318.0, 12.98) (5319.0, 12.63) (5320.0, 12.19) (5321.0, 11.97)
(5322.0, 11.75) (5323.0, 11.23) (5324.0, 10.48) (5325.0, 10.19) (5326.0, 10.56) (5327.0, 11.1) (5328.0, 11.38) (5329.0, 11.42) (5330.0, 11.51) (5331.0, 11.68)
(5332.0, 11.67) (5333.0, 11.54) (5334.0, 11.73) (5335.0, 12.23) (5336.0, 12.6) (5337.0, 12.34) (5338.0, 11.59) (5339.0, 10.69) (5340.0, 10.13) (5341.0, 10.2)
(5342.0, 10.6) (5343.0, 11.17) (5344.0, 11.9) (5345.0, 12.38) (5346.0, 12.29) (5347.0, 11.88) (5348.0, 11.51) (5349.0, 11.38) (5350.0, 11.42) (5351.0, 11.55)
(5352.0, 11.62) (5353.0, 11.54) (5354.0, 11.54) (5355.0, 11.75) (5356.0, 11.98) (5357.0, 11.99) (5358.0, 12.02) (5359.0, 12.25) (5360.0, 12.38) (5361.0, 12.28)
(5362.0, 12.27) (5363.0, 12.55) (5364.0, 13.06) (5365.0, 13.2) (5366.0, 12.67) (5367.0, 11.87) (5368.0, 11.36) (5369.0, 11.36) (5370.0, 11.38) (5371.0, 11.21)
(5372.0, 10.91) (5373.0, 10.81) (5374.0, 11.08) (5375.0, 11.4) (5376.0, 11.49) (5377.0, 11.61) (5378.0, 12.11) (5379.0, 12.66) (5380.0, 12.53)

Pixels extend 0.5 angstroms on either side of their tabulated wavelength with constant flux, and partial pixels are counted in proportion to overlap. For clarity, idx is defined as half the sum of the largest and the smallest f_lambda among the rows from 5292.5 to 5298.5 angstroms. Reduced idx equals 11.5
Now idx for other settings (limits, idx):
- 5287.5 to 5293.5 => 10.8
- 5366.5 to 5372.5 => 11.4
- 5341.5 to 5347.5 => 11.5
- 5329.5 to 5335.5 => 11.9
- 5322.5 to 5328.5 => 10.8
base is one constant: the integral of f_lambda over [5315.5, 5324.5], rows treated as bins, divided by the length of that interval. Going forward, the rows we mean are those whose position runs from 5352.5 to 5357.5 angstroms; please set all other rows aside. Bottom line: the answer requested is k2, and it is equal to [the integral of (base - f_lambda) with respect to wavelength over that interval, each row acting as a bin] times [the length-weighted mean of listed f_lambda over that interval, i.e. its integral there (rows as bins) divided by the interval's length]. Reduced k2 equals 21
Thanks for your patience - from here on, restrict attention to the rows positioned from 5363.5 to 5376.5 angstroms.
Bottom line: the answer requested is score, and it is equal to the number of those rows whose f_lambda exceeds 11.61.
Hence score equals 4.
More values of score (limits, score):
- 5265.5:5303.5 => 11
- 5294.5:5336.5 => 28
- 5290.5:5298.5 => 4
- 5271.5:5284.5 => 5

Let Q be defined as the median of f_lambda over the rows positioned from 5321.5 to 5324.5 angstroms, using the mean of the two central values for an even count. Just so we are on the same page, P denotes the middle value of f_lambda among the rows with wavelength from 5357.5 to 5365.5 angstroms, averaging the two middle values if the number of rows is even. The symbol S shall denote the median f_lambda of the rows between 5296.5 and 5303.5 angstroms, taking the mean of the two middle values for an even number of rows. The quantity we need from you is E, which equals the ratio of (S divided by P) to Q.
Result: 0.085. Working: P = 12.3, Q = 11.2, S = 11.72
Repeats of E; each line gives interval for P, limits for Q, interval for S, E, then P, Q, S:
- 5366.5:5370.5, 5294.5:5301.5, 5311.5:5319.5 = 0.095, 11.4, 11.8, 12.70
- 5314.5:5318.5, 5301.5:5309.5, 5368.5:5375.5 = 0.075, 12.9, 11.6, 11.21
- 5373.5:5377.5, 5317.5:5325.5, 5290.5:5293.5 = 0.081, 11.4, 11.9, 10.96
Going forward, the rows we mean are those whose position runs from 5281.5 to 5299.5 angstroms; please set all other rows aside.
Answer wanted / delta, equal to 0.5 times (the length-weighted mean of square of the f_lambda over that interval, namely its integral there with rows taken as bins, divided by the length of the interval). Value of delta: 64.0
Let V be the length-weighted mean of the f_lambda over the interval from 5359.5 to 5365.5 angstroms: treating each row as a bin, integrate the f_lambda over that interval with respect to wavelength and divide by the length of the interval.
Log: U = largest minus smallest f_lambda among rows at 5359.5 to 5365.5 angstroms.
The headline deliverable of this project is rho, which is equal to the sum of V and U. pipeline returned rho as 13.6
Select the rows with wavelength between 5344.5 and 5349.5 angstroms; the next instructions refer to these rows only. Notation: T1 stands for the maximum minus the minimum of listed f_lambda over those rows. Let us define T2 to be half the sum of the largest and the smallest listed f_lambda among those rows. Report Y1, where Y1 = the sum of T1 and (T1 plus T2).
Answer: 13.9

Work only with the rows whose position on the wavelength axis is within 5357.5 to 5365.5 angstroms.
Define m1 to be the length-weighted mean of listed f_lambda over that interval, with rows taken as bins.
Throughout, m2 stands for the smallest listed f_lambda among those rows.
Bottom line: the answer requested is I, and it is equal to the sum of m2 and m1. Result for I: 24.5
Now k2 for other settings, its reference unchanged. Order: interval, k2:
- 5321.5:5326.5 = 69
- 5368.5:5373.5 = 55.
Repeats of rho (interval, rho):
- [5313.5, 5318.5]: 13.2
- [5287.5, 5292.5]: 11.4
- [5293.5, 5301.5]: 12.3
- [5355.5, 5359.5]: 12.3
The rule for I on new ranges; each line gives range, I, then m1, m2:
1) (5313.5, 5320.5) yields 24.9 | 12.7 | 12.19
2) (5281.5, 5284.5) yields 22.9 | 11.5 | 11.39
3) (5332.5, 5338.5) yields 23.5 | 12.0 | 11.54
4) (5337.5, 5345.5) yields 21.2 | 11.1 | 10.13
